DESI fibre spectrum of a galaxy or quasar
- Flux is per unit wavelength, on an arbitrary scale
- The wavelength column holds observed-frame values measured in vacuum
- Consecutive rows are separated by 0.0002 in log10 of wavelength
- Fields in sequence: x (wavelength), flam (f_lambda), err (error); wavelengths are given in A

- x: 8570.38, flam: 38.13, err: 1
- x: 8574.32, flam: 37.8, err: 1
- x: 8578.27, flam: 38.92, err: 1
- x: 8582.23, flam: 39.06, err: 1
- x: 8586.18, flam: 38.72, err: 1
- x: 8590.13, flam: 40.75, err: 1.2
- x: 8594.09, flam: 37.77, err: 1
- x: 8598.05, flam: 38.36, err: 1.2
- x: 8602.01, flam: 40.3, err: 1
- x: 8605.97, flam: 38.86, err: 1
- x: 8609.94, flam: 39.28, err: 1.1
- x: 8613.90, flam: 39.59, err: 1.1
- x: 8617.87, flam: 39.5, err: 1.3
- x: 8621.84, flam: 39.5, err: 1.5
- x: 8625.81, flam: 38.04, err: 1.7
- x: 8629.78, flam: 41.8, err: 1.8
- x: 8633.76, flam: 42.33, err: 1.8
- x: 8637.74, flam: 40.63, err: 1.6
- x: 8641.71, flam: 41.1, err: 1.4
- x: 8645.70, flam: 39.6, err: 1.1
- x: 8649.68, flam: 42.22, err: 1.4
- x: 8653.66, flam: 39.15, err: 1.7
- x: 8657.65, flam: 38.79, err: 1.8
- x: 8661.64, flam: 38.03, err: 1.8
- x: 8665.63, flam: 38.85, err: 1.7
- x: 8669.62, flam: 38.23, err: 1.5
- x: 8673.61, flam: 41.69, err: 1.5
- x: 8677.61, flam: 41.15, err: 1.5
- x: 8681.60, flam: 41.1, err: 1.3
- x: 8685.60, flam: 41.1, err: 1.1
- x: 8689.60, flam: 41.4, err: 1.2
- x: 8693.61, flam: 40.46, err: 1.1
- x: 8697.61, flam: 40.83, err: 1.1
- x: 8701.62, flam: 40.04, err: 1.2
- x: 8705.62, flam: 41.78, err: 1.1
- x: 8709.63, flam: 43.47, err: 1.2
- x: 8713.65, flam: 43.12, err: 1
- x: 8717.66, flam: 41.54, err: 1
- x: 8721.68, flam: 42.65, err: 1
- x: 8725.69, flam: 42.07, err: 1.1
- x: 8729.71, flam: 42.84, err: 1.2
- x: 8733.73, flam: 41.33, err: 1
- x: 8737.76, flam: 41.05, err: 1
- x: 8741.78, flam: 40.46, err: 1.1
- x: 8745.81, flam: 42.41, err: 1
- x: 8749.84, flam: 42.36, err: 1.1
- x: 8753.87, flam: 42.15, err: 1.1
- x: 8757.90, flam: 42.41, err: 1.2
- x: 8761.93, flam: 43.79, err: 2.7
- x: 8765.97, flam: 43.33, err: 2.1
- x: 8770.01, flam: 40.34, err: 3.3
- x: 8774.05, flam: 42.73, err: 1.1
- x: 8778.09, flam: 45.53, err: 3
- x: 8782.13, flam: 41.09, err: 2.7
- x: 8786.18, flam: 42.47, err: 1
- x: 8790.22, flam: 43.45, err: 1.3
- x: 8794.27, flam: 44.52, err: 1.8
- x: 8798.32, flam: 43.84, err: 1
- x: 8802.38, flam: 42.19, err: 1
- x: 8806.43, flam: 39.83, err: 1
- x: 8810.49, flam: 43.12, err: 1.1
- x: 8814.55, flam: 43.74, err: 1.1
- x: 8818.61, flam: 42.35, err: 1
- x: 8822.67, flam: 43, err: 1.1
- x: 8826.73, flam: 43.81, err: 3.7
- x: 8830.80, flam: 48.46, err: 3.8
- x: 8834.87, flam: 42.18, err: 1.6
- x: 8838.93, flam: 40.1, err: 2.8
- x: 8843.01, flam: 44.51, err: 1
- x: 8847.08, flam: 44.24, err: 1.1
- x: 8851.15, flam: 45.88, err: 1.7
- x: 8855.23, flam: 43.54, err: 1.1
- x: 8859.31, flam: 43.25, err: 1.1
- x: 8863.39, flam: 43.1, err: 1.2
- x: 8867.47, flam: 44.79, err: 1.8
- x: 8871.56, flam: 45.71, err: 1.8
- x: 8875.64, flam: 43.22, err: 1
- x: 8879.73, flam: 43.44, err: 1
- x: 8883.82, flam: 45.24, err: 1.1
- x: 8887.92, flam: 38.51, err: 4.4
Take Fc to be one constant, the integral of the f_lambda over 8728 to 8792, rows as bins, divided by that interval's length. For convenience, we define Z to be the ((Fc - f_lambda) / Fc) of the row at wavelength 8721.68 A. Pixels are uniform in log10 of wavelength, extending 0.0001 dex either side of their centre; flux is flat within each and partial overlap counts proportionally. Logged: -0.01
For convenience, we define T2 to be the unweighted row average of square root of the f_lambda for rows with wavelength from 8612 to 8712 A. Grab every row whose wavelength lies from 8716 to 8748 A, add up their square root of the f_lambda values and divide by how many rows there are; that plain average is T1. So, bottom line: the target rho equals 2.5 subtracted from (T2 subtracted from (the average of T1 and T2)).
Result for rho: -2.45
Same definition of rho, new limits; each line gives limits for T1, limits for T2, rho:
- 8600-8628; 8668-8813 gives -2.61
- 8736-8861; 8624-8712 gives -2.41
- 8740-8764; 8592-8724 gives -2.43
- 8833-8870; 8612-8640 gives -2.37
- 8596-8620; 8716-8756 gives -2.60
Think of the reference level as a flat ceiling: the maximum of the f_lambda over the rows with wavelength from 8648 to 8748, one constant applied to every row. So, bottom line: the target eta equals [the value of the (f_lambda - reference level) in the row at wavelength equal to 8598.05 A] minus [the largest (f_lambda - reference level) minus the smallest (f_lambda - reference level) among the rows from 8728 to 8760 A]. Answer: -7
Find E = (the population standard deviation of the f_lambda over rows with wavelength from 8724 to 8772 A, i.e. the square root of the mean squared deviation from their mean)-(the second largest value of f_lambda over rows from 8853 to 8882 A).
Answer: -44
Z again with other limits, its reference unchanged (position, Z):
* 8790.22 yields -0.03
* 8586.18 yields 0.09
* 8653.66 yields 0.08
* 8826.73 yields -0.03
